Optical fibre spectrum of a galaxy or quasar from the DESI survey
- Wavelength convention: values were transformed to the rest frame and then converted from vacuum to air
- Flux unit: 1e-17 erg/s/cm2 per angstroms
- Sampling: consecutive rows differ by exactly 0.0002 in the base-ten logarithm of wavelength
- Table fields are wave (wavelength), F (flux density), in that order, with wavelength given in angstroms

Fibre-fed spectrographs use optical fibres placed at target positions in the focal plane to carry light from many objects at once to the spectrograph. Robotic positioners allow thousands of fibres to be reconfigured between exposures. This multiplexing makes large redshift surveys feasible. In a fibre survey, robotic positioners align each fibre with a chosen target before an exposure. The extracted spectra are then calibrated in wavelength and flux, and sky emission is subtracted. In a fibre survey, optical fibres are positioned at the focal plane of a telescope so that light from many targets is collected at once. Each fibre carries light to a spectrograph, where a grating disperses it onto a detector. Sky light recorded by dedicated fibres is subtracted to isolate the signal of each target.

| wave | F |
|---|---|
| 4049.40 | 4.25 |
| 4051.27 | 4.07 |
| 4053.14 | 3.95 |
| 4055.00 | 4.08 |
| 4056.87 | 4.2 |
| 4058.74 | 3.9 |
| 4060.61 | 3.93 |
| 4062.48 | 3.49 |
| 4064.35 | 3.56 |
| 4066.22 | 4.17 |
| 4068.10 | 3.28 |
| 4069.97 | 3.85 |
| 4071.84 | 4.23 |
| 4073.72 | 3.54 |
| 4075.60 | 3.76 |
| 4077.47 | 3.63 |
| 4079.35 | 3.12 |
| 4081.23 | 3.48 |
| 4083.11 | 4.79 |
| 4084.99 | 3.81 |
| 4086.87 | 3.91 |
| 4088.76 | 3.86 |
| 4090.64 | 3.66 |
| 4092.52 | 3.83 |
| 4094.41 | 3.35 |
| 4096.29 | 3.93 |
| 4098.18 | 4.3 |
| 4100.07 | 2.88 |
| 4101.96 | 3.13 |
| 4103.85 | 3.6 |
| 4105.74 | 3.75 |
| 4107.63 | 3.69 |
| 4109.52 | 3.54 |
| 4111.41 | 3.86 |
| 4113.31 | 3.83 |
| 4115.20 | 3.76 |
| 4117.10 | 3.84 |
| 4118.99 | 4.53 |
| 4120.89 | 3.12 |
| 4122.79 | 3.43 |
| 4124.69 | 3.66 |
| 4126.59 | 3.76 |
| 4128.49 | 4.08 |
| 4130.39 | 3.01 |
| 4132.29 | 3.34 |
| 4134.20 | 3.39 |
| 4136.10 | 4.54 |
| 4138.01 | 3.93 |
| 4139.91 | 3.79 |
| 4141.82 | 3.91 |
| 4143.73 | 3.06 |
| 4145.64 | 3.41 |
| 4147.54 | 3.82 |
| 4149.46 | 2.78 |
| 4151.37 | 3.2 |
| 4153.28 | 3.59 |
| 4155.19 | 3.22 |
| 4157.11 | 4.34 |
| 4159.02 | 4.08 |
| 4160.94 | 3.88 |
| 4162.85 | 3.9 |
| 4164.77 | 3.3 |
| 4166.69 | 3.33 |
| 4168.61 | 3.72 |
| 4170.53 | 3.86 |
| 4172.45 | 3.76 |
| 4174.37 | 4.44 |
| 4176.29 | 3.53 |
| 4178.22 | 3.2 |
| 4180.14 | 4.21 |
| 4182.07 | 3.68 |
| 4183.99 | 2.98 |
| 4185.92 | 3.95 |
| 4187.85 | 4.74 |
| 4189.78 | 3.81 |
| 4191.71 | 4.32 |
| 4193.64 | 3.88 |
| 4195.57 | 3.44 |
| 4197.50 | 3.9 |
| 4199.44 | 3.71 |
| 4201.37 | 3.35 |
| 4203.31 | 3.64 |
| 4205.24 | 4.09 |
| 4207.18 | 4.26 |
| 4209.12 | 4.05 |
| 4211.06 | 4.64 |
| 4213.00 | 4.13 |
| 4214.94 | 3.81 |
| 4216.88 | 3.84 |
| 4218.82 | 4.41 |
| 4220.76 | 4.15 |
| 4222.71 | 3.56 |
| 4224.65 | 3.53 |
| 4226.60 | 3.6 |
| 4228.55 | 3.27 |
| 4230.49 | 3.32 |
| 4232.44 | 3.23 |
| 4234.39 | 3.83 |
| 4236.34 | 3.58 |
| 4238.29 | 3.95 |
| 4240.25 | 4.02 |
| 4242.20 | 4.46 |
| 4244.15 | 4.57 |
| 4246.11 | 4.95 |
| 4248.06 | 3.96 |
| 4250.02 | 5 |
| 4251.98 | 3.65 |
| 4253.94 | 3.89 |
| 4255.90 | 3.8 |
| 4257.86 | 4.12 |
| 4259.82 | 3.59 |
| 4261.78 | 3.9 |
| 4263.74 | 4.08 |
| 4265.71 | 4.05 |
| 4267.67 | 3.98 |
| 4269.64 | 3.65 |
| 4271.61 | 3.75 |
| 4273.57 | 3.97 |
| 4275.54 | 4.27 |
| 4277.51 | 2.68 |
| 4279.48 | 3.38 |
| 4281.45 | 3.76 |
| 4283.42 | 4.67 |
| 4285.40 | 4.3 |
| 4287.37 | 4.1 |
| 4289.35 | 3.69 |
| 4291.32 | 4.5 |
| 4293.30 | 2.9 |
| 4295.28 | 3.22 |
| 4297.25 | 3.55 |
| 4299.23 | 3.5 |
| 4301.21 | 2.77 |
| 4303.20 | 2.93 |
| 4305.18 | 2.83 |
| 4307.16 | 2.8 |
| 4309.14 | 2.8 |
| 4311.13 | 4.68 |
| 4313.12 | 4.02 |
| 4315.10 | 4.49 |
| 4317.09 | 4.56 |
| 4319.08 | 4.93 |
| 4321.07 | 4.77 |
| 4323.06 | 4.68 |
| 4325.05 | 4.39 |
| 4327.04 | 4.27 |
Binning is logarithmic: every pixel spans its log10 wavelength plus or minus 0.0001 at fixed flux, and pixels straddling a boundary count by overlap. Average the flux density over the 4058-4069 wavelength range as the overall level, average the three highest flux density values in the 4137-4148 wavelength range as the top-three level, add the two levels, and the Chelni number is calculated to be 7.61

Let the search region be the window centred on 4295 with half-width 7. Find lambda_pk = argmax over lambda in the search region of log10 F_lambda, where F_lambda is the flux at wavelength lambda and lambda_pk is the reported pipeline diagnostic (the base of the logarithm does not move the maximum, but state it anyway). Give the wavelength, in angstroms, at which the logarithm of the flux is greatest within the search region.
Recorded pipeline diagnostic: 4291.32 angstroms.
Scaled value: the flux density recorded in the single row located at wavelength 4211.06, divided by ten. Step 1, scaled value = 0.46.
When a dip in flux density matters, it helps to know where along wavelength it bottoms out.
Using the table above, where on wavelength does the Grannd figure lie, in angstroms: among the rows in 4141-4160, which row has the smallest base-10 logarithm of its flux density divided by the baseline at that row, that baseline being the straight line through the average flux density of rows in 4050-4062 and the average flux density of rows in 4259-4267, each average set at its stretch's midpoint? 4149.46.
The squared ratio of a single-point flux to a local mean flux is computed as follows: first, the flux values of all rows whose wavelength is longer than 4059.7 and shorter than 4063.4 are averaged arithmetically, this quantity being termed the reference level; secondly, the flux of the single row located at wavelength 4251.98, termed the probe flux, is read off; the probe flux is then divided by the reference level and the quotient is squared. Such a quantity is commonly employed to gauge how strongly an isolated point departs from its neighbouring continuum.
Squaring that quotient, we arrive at 1.0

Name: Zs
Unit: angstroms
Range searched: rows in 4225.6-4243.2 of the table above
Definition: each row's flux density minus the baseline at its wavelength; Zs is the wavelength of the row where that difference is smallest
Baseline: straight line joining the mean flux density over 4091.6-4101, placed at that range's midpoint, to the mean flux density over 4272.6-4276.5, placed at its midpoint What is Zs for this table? 4232.44 angstroms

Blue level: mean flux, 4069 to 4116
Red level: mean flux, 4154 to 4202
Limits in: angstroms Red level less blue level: 0.1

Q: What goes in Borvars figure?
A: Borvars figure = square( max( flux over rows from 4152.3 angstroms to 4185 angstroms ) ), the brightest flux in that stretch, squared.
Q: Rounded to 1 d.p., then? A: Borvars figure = 19.7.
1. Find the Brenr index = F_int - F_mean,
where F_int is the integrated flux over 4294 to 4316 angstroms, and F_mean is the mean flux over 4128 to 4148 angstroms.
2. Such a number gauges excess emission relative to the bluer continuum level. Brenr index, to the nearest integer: 71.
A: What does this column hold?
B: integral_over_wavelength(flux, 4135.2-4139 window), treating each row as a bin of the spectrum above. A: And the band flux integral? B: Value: 16.1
